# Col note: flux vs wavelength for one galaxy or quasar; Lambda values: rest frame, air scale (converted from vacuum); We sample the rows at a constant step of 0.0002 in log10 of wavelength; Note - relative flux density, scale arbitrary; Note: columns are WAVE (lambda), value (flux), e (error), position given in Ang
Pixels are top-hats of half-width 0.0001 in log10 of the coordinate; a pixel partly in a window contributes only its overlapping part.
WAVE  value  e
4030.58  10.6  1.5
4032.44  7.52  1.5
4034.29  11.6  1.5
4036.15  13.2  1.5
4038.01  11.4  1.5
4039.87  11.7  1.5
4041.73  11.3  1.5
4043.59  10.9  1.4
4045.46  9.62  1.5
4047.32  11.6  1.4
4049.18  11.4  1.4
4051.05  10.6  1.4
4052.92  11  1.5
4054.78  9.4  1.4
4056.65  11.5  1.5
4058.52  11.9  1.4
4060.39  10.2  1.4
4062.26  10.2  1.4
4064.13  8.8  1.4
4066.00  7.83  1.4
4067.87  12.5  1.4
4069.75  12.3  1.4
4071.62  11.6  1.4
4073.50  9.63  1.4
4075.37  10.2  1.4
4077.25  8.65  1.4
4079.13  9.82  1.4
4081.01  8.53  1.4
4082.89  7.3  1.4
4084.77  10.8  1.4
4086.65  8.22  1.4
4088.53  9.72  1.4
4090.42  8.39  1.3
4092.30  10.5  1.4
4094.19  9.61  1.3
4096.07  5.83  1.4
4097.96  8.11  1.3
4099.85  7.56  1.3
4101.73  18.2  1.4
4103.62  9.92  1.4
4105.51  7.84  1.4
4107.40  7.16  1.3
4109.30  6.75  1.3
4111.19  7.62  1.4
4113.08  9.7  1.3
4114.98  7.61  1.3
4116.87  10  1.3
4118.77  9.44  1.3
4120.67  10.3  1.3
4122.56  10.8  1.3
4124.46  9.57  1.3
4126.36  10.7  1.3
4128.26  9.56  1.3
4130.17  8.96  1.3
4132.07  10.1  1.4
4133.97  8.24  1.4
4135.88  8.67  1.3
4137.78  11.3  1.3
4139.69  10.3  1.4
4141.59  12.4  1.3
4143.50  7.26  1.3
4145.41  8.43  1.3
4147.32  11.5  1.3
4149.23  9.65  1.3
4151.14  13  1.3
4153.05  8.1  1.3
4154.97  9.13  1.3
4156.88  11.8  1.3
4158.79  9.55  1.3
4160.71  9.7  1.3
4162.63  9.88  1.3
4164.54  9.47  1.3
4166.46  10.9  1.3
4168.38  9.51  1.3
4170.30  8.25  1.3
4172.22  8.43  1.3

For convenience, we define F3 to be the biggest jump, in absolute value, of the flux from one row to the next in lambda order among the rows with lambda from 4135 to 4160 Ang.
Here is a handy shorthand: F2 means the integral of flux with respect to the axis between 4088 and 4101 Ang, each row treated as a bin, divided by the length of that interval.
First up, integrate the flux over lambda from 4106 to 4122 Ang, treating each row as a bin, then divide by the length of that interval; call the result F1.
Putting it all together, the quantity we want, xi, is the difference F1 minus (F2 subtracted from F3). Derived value 12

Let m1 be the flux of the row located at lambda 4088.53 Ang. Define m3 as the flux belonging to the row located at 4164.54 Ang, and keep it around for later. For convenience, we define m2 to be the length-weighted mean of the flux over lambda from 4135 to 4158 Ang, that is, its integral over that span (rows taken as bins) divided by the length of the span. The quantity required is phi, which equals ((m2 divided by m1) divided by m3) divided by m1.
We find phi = 0.0113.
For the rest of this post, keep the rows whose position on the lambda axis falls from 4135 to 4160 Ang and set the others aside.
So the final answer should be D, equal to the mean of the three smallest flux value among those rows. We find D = 7.93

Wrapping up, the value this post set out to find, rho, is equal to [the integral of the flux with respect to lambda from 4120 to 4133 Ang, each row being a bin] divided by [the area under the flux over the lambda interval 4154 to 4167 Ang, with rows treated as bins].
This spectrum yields 1.00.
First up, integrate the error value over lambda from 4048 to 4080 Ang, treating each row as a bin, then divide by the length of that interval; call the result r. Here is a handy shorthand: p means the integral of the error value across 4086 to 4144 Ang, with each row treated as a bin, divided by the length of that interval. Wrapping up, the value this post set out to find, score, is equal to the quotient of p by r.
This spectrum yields 0.95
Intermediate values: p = 1.34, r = 1.41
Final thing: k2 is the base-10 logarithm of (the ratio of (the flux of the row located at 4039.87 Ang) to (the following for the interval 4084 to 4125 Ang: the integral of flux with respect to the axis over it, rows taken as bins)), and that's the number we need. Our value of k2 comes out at -1.51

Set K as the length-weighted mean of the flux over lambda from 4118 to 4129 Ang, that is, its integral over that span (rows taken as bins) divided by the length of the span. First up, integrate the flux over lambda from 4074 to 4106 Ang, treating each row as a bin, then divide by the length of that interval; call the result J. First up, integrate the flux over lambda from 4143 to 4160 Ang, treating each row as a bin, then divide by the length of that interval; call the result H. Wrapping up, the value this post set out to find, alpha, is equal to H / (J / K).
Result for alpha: 10.62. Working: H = 9.9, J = 9.4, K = 10.1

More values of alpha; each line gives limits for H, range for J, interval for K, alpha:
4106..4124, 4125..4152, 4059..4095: 8.61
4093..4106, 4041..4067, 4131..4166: 9.19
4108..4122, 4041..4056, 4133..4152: 8.24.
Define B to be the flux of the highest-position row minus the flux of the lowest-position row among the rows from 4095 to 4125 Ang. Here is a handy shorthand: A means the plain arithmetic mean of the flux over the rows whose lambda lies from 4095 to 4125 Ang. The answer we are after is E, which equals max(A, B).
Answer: 9.2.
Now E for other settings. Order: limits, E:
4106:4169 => 9.6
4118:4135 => 9.7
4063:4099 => 9.4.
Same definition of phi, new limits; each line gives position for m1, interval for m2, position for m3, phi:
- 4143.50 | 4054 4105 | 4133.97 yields 0.0227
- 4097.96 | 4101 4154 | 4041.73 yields 0.0131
